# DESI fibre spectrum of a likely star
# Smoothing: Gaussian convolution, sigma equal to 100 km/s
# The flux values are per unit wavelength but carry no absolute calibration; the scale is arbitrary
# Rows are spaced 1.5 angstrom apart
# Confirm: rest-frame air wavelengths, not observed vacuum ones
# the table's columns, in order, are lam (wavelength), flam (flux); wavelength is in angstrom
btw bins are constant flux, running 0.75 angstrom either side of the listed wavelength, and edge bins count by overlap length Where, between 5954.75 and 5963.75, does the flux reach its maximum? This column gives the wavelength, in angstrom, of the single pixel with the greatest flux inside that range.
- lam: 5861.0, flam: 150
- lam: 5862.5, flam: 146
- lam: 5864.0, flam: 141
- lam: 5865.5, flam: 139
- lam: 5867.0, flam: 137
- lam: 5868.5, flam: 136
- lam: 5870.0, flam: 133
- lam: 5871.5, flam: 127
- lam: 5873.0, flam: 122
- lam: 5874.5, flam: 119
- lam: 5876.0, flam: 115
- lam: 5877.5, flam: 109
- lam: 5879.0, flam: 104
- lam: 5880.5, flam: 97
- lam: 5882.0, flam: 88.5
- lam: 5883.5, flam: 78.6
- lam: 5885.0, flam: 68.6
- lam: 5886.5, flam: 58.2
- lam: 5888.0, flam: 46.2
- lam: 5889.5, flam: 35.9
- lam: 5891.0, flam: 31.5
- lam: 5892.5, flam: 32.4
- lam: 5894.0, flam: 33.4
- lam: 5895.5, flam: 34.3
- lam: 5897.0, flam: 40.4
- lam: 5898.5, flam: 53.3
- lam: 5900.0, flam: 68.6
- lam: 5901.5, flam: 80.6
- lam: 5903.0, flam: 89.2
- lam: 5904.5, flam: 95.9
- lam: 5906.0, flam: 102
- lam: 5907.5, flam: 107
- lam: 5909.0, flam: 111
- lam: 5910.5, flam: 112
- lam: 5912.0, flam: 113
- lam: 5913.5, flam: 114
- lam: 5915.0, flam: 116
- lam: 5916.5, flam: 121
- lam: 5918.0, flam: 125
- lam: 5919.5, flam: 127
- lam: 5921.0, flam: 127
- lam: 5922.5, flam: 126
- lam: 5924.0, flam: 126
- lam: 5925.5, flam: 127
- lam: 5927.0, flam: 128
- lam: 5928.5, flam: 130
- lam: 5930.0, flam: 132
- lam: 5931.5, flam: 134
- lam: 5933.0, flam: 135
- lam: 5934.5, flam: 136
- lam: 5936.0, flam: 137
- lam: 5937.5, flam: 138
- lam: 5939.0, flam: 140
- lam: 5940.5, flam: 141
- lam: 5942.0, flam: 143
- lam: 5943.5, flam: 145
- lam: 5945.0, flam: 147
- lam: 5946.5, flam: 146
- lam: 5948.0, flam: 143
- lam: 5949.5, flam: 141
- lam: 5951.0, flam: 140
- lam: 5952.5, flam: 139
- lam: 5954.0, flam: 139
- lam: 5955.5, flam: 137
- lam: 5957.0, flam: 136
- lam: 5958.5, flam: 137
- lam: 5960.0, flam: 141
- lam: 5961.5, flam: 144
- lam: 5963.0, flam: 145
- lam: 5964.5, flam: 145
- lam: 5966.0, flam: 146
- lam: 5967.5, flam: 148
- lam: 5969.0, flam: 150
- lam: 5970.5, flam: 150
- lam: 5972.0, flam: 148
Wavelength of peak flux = 5963.0 angstrom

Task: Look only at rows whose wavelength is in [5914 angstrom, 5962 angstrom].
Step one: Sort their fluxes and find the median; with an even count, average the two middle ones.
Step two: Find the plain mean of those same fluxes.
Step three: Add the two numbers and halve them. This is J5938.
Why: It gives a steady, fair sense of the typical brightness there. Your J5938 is 136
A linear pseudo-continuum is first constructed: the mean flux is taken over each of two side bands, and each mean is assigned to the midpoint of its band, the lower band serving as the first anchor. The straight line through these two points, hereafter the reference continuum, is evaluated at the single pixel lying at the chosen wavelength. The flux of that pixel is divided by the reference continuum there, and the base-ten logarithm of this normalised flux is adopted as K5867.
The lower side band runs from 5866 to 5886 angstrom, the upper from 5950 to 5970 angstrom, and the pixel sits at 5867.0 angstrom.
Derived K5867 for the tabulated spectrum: 0.11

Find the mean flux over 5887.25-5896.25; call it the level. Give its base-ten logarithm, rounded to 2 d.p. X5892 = 1.55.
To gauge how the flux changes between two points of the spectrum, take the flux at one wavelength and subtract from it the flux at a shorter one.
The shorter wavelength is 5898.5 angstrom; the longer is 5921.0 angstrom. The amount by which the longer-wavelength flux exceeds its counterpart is 74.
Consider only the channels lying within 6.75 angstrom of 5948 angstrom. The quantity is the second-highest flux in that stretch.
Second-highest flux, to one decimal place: 146.0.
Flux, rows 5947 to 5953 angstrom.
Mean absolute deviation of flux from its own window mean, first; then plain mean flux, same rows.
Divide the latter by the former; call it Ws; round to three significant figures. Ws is 113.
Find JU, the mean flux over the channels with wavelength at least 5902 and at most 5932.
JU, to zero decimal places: 118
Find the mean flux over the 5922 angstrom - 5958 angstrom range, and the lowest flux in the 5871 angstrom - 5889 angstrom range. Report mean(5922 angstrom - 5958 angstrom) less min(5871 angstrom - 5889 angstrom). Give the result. 91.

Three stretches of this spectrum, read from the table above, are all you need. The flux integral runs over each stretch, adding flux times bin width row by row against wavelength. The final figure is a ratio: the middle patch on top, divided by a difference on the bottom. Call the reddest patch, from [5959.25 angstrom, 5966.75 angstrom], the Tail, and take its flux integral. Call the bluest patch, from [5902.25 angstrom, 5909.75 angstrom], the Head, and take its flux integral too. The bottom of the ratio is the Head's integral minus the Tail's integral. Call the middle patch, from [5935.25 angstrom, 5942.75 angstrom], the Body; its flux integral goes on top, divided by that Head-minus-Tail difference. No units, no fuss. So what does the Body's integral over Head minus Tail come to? -3.2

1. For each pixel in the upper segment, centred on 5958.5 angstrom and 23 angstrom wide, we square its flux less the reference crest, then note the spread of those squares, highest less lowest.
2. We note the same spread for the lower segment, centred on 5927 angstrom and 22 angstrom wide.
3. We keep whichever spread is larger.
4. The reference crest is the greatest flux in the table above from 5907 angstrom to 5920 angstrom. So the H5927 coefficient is 448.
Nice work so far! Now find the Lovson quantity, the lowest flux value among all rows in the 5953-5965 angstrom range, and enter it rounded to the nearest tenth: 136.0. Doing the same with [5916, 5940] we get 121.0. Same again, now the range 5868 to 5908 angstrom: 31.5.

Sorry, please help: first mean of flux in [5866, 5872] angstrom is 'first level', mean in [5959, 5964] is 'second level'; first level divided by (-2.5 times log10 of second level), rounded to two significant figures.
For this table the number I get -25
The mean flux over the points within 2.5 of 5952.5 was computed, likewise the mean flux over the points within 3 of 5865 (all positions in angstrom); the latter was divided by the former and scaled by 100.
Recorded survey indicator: 101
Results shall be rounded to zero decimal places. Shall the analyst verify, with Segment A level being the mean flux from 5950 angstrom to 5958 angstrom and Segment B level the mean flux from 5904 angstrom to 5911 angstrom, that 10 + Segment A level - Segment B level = 43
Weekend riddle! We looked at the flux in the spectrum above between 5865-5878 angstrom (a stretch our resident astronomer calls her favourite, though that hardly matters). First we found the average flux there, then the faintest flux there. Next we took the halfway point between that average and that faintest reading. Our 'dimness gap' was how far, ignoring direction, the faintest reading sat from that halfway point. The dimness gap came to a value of 8.7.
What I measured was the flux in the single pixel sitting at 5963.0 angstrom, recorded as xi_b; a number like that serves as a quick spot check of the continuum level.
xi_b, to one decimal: 145.0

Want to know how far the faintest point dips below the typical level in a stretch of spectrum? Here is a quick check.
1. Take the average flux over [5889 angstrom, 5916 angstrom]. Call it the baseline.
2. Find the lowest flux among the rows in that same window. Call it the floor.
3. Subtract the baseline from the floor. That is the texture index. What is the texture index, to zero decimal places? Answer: -45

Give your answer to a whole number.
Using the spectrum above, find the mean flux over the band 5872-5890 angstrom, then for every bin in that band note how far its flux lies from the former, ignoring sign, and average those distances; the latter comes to 24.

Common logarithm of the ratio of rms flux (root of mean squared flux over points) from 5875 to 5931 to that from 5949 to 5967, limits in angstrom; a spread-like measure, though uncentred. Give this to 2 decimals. -0.16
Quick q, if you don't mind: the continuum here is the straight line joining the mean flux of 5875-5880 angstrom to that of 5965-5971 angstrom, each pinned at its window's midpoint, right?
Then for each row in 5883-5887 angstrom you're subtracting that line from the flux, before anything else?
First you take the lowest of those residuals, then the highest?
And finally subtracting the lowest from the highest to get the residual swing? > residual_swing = 22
